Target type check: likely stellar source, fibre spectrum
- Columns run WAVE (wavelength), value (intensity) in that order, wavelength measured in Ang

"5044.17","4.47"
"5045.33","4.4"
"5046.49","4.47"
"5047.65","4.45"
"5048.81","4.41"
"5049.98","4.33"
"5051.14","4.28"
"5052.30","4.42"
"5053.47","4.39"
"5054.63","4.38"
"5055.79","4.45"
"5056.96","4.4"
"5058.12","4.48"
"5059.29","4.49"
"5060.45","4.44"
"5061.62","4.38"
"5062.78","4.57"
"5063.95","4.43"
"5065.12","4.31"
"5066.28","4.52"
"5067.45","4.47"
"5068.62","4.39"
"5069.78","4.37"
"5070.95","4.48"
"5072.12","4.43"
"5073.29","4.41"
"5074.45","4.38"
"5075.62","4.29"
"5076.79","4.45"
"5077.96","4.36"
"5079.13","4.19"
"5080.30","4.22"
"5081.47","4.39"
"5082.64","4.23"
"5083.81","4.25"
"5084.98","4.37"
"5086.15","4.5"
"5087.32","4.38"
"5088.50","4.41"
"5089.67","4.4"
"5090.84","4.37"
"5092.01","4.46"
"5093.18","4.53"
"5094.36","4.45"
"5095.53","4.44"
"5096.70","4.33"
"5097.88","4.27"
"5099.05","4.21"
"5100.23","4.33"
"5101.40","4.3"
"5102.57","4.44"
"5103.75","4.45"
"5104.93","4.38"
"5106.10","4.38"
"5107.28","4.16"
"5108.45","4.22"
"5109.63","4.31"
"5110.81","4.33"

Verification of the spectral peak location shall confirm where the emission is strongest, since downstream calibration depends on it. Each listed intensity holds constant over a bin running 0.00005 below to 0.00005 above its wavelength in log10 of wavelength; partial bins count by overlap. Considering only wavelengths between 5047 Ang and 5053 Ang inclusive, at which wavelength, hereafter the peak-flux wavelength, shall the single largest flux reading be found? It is 5047.65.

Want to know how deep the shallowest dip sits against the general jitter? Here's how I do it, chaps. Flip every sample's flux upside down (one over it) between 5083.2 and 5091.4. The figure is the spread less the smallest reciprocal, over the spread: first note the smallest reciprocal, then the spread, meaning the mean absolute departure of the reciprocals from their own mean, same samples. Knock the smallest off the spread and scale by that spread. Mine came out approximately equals -92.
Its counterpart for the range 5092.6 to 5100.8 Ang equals -45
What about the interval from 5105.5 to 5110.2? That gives -53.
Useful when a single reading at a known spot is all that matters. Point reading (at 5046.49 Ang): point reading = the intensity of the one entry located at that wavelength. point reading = 4.47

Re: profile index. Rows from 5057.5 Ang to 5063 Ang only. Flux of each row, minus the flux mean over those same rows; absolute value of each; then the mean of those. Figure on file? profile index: 0.05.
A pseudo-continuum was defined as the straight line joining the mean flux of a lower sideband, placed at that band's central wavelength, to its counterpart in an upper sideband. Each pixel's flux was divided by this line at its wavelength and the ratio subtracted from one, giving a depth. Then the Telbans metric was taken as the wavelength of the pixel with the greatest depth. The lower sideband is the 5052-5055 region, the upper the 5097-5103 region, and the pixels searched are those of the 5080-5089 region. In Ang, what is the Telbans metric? 5080.30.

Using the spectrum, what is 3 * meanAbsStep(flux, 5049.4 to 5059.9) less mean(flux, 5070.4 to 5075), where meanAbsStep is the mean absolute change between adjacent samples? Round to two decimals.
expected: -4.26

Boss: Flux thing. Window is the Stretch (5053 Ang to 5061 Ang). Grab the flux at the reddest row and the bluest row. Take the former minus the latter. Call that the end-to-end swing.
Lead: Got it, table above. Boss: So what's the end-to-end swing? 0.05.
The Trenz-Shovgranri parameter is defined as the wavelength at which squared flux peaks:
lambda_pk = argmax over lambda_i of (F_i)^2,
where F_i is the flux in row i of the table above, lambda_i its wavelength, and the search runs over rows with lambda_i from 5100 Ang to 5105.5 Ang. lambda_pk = 5103.75 Ang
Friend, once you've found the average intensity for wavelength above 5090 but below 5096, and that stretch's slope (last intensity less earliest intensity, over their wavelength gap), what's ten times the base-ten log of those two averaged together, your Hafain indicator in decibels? 3.49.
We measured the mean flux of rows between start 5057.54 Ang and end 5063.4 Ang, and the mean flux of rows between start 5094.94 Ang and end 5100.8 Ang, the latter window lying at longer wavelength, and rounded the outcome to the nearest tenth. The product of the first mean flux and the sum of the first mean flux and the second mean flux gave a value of 39.3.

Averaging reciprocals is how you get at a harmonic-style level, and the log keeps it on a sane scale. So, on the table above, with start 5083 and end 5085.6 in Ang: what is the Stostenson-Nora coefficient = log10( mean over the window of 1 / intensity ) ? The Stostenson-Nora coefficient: -0.634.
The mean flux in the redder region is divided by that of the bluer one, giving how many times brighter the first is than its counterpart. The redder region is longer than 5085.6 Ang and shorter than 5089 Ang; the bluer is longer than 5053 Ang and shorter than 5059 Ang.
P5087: 1.00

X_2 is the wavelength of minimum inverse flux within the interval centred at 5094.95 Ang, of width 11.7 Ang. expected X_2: 5093.18 Ang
